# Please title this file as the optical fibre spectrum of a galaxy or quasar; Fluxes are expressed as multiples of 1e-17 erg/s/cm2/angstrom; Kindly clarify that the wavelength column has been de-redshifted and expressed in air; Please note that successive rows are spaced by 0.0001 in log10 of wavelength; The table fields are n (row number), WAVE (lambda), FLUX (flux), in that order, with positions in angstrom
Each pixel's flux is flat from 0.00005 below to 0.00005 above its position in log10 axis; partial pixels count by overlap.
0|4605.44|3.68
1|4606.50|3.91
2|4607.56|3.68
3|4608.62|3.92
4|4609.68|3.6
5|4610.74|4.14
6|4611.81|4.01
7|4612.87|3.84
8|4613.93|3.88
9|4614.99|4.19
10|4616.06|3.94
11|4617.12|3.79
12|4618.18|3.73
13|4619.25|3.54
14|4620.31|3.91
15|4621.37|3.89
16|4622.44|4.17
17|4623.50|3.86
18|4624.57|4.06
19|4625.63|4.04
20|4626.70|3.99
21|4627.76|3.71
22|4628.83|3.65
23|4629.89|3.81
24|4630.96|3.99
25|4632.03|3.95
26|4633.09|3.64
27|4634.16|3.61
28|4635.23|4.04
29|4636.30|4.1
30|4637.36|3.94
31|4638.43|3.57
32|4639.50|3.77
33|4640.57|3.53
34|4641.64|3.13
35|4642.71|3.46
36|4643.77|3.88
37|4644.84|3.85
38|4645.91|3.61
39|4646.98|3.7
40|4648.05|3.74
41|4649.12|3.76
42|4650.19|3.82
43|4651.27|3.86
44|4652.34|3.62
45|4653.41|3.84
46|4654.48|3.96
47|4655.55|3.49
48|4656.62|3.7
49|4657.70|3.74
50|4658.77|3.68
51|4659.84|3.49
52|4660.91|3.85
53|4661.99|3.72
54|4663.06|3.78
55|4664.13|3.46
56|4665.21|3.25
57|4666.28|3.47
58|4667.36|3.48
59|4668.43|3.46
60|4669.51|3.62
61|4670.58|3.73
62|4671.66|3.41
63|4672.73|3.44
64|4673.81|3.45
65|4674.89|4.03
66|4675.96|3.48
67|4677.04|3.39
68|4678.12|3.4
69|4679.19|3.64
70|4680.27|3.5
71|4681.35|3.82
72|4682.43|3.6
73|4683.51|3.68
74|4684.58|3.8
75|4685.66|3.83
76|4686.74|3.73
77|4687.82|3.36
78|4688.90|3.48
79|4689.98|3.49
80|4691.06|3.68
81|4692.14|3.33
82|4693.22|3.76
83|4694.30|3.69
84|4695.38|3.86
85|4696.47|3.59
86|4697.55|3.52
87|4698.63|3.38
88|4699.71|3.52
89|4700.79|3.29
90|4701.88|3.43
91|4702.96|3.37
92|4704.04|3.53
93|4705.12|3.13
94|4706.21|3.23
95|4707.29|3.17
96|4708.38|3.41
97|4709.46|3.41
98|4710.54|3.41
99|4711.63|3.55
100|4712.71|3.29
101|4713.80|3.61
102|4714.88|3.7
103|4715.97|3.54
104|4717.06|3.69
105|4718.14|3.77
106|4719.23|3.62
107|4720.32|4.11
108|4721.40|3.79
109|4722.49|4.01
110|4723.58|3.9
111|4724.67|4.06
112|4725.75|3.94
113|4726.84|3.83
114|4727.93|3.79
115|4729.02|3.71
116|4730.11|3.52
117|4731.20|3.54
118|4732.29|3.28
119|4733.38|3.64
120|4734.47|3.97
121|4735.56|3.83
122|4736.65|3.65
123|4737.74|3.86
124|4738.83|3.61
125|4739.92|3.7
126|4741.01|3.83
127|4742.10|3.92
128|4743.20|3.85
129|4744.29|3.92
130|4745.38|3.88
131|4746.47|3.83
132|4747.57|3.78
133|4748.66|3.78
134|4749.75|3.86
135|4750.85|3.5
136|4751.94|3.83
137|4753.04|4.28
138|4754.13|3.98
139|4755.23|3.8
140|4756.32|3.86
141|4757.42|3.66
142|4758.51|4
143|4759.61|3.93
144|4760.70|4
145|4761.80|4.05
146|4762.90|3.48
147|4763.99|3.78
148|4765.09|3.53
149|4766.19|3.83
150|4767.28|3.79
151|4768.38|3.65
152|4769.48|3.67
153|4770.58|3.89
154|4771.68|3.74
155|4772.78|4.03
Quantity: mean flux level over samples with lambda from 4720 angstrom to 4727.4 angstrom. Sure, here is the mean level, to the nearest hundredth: 3.95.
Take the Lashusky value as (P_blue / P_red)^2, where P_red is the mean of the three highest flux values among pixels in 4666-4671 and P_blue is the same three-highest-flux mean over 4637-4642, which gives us 1.08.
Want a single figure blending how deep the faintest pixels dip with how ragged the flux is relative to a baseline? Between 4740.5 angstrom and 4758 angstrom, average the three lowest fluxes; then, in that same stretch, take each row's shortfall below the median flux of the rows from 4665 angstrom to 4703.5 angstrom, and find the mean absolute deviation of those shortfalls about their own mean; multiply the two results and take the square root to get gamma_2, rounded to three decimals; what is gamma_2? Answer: 0.592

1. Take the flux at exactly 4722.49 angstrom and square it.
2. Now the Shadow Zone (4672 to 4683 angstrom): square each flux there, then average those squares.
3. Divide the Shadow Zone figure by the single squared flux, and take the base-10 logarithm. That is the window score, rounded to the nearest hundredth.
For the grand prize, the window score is -0.10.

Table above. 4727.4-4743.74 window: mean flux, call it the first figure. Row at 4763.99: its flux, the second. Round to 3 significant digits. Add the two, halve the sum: 3.75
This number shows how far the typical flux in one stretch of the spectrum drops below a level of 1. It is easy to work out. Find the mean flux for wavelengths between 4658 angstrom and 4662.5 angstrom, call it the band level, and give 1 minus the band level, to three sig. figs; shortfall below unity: -2.69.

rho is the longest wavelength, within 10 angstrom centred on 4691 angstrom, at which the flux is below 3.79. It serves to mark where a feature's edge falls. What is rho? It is 4694.30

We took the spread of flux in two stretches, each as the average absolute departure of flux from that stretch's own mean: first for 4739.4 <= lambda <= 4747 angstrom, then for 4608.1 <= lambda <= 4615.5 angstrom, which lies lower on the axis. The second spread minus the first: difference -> 0.10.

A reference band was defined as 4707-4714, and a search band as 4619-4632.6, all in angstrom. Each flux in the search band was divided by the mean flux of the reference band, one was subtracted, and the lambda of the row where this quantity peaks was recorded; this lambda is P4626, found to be 4622.44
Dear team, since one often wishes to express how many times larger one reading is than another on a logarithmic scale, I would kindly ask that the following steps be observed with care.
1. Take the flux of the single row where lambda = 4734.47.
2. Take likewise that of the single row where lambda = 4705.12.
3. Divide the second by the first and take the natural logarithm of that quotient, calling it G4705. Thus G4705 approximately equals -0.238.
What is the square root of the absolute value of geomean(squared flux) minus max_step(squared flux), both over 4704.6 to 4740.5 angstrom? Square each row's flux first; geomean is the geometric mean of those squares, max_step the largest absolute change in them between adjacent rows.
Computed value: 3.07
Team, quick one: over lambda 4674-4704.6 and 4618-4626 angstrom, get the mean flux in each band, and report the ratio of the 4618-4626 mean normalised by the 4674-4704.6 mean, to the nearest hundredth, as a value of 1.09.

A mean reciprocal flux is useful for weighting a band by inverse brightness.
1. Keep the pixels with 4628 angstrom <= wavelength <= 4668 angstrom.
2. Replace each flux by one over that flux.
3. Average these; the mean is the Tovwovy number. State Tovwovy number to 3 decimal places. 0.271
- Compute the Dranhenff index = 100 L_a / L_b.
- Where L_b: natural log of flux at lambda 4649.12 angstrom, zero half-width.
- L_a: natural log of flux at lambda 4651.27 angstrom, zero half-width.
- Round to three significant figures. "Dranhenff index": 102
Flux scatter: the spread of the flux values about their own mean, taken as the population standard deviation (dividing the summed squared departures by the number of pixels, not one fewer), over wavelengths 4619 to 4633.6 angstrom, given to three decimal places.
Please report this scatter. 0.176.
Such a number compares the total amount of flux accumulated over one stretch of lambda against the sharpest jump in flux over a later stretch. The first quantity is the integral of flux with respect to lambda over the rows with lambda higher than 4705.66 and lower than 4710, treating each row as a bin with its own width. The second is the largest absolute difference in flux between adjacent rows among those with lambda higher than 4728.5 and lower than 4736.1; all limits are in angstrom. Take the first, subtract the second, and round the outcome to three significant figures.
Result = 14.0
